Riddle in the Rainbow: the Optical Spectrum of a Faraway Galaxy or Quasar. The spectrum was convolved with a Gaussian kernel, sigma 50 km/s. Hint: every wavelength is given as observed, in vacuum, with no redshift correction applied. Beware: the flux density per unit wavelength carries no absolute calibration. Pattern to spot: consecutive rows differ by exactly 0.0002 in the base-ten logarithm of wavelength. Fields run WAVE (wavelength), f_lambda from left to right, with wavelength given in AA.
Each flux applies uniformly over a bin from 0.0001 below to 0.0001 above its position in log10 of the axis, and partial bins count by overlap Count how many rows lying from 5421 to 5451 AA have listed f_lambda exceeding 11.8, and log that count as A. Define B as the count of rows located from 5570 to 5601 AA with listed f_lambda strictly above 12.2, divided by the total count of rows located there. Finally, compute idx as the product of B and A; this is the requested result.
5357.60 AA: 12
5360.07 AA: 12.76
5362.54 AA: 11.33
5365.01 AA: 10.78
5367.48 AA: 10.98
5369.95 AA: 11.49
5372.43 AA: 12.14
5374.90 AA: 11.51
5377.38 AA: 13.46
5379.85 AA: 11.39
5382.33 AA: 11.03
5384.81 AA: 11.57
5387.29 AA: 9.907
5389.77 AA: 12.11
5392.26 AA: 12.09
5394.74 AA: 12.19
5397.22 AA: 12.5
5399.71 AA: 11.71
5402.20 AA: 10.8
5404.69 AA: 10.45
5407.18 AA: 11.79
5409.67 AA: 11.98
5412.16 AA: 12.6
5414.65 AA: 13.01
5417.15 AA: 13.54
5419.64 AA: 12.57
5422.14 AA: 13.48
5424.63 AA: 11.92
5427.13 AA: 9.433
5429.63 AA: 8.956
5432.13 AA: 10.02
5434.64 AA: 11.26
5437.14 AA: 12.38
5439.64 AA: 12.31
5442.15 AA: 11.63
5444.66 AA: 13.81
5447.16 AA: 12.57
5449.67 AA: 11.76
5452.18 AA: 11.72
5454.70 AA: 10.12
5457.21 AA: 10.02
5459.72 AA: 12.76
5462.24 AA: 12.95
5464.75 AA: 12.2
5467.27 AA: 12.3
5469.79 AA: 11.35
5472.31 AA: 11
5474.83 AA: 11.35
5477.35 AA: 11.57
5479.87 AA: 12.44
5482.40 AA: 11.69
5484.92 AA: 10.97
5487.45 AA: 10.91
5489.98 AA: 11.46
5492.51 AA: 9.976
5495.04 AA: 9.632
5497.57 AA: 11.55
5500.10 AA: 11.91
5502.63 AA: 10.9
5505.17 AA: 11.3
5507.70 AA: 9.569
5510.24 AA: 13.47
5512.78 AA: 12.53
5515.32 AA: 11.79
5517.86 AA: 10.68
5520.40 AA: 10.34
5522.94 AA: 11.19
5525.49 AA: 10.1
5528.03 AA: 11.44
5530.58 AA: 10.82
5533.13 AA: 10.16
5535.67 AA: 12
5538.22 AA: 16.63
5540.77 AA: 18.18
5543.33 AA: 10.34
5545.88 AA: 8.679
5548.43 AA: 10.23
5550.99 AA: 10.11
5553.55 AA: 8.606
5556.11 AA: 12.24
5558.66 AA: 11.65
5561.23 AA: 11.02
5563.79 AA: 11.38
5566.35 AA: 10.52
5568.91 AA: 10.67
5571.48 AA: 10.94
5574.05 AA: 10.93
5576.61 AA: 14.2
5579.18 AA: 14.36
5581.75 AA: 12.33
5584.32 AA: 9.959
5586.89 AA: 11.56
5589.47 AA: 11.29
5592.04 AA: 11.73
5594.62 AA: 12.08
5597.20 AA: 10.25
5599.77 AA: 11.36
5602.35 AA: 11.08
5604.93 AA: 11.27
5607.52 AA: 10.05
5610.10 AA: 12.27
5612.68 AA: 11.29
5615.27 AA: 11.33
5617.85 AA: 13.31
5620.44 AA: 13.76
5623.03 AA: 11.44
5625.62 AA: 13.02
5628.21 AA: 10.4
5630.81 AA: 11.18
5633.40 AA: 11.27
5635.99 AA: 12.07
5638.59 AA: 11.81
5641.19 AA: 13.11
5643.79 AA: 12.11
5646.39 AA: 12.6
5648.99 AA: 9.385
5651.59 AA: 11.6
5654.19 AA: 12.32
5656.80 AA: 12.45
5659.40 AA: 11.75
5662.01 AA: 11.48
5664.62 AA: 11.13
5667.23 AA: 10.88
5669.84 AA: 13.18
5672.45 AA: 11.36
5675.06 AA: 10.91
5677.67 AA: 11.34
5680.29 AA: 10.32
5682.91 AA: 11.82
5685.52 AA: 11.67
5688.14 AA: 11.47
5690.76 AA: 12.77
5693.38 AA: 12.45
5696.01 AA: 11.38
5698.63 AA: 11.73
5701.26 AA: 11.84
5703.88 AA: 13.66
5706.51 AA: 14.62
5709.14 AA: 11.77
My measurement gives 1.50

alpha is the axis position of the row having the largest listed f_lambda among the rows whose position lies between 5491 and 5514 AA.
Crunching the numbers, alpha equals 5510.24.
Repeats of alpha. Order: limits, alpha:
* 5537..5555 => 5540.77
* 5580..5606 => 5581.75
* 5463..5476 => 5467.27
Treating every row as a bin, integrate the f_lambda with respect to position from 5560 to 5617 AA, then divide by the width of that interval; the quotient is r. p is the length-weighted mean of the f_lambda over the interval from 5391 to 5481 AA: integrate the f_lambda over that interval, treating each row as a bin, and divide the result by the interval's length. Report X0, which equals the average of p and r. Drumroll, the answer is 11.6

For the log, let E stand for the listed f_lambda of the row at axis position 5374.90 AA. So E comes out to 11.51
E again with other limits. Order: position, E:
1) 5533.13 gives 10.16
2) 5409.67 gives 11.98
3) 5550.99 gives 10.11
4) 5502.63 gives 10.9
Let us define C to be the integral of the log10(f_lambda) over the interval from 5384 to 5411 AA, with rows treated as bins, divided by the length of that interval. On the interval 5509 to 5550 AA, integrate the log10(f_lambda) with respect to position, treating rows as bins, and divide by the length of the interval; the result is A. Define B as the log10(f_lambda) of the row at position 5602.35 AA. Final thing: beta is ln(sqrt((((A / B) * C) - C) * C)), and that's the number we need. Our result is -1.95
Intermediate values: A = 1.06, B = 1.04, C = 1.06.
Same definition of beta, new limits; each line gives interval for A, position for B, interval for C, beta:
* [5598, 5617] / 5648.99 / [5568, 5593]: -1.19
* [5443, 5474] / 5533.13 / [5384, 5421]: -1.29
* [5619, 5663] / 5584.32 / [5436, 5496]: -1.23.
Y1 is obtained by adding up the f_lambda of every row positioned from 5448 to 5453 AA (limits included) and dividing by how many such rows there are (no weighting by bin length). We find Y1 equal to 11.7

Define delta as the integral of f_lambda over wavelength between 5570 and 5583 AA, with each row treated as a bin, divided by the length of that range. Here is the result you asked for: 12.5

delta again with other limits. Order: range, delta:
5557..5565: 11.4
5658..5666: 11.5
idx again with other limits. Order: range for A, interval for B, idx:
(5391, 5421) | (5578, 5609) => 1.33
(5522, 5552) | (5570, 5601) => 0.75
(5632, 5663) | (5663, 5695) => 1.75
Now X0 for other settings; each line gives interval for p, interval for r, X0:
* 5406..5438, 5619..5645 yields 11.9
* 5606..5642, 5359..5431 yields 11.8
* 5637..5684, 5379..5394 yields 11.5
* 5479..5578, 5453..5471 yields 11.5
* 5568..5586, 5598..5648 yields 11.9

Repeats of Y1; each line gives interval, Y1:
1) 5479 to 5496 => 11.0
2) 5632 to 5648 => 12.2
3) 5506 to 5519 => 11.6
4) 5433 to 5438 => 11.8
